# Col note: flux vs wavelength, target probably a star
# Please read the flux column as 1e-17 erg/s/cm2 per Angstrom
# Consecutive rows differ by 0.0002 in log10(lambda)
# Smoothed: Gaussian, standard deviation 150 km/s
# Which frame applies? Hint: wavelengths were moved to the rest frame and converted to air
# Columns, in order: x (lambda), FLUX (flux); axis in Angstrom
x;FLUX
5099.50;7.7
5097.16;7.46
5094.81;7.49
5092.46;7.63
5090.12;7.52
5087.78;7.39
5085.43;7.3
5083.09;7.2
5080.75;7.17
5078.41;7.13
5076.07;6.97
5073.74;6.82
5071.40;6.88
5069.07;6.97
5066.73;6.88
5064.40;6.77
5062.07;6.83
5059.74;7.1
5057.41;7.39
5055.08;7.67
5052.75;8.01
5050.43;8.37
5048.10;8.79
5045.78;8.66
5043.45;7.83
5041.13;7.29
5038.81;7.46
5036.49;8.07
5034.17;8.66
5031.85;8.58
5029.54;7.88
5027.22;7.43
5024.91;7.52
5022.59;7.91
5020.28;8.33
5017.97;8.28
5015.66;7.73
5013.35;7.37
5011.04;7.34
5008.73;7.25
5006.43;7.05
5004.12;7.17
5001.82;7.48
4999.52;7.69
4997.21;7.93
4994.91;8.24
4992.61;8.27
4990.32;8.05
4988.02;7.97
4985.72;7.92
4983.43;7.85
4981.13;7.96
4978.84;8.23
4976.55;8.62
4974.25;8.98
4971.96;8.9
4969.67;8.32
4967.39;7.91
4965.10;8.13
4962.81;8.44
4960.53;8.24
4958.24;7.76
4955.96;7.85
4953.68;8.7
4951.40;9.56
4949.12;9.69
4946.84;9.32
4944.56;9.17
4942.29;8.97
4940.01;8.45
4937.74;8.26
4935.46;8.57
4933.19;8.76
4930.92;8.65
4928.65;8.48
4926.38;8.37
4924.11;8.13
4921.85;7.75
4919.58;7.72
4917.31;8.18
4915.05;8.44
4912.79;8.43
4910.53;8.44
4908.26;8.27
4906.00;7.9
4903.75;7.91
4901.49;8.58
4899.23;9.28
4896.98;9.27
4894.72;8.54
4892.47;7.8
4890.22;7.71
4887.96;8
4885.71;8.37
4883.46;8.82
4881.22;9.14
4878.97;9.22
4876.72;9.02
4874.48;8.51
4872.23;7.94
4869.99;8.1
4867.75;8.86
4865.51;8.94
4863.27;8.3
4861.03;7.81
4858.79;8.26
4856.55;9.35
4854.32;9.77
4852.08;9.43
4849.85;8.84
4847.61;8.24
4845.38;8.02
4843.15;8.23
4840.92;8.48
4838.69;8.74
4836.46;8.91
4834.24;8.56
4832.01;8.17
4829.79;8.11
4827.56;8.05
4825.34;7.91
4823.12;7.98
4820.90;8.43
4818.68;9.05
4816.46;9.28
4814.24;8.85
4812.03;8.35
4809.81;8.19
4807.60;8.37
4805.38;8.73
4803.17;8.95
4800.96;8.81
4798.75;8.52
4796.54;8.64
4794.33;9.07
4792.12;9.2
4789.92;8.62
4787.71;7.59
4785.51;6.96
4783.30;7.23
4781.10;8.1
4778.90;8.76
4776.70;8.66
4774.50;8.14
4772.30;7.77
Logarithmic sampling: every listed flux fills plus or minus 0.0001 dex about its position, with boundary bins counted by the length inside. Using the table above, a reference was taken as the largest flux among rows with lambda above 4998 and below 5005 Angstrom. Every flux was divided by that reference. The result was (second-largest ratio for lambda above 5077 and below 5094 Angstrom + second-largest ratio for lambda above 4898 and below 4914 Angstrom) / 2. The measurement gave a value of 1.05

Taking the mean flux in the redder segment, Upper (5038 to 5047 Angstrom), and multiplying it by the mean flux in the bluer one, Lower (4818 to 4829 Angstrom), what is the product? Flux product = 65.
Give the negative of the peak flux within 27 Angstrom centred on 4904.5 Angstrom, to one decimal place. -9.3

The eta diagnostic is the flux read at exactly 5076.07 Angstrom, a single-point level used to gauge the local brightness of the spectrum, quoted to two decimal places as 6.97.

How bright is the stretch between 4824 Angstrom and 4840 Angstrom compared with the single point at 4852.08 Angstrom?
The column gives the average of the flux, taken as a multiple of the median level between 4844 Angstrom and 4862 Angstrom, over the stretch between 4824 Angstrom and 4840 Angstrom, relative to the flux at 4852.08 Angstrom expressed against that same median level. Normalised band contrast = 0.89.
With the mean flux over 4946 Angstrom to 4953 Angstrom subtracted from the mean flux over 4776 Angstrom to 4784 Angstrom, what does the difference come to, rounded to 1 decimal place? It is -1.3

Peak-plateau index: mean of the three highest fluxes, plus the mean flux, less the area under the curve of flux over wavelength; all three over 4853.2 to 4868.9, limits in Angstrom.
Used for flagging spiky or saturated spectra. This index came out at -119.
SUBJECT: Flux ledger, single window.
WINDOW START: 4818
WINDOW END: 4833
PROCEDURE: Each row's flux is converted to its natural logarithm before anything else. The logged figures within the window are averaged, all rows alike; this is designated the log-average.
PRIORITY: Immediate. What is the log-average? 2.11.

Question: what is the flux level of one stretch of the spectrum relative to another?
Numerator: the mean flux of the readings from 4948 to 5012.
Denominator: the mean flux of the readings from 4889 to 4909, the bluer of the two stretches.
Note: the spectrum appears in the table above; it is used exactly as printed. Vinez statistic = 0.97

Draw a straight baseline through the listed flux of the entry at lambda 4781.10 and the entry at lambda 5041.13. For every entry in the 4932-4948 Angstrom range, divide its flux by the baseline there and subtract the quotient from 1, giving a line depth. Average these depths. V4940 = -0.16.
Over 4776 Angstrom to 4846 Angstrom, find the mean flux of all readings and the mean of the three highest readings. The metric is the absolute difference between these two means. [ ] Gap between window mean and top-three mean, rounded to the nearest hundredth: 0.76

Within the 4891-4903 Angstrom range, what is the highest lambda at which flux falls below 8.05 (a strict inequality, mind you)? 4892.47 Angstrom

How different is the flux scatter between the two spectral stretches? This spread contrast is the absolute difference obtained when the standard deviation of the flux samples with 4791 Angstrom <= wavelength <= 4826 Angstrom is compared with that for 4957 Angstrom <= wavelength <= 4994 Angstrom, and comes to 0.06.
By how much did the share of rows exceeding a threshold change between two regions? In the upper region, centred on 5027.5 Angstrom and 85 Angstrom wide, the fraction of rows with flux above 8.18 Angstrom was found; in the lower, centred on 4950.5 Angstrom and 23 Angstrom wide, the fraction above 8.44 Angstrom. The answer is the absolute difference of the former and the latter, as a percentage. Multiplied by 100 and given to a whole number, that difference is 46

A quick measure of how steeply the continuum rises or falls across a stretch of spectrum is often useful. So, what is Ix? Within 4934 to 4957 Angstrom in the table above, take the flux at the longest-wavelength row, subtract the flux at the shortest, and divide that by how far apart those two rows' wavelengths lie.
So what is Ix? -0.035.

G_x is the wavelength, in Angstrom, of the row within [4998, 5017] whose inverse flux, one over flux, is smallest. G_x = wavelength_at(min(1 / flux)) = 5015.66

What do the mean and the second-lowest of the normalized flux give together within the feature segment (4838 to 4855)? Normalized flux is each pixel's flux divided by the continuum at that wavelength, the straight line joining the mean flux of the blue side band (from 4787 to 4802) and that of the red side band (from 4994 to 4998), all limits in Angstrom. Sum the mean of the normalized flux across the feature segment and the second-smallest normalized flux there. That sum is 1.99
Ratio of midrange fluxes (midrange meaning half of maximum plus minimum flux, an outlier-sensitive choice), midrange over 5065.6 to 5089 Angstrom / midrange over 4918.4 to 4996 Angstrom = 0.82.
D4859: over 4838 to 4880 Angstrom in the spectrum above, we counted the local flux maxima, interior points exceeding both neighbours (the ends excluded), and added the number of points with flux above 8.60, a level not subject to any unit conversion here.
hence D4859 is 11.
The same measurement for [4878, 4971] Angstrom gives 19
